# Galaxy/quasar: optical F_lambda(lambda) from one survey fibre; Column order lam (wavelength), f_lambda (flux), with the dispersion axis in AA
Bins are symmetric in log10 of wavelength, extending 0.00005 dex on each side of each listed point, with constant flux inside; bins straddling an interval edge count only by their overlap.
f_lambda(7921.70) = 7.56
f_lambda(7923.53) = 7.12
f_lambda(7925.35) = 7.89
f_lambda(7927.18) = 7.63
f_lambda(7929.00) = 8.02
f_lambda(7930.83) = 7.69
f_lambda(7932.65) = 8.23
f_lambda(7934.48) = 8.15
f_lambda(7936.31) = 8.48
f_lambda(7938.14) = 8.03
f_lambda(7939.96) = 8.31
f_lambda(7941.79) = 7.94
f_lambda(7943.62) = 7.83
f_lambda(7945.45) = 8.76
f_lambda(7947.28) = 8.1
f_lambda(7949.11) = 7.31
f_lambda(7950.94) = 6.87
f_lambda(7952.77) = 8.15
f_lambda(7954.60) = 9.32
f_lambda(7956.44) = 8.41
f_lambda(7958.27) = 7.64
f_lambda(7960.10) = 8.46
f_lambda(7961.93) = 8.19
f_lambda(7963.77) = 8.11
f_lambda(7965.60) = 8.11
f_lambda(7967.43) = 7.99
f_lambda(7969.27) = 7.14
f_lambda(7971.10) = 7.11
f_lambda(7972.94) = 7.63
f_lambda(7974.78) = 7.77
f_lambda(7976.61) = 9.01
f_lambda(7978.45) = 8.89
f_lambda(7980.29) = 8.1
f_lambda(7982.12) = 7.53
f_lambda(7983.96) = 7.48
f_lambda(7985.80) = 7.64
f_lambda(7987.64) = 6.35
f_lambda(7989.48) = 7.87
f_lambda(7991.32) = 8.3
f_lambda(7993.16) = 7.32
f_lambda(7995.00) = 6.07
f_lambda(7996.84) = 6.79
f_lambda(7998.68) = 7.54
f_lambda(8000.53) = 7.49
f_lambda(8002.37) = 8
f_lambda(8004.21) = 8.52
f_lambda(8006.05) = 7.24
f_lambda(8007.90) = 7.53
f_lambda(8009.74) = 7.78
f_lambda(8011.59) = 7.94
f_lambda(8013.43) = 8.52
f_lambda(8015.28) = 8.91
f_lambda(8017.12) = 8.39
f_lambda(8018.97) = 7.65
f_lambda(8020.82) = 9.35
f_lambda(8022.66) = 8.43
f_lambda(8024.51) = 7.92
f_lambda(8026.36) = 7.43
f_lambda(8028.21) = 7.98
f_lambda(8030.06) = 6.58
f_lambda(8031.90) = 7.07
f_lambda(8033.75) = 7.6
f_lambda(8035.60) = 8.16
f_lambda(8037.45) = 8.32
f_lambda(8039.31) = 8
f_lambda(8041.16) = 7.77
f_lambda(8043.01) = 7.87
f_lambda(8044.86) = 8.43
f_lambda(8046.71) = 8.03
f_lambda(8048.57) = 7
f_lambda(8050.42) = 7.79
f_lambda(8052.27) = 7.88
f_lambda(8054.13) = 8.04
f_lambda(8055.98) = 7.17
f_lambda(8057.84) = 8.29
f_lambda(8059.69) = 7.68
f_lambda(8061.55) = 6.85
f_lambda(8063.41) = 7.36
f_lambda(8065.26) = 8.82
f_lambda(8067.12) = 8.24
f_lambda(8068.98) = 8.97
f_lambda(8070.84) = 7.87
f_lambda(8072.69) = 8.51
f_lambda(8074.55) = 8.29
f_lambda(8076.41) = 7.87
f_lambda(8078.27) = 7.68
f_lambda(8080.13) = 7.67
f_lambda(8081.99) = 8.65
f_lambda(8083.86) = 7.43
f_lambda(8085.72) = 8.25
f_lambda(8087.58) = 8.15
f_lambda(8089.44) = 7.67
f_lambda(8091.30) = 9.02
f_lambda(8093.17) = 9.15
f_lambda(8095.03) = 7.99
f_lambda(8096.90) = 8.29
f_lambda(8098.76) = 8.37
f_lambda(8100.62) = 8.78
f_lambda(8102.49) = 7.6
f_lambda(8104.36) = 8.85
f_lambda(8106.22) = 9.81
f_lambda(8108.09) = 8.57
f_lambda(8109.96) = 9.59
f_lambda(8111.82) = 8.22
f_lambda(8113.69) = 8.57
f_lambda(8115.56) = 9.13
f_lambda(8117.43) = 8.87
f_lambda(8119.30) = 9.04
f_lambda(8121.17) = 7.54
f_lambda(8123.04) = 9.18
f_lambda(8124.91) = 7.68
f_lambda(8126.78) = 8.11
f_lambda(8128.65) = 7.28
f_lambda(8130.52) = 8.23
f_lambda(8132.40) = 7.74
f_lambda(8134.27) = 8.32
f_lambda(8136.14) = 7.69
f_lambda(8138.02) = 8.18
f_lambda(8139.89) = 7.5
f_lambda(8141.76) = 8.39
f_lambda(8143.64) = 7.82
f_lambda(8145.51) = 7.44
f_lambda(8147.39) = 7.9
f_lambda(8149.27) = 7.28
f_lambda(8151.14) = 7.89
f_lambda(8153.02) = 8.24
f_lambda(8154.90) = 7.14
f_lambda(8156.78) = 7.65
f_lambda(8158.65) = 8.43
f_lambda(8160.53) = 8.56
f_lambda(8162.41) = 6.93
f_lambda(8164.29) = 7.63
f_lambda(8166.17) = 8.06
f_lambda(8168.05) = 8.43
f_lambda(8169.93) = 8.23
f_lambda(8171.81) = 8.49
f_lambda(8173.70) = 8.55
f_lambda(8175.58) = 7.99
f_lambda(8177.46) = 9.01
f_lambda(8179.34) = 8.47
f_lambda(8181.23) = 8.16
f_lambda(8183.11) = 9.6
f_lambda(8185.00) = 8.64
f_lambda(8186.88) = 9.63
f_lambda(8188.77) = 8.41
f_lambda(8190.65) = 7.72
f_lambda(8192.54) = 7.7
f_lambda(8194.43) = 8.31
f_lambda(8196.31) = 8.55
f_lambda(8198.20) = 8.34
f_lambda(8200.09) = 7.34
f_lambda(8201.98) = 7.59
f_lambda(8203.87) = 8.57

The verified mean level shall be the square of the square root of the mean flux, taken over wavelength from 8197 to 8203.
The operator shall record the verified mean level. 7.8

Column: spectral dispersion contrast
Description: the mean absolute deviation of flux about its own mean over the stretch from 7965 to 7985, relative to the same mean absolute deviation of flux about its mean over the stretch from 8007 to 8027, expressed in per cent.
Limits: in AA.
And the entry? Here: 97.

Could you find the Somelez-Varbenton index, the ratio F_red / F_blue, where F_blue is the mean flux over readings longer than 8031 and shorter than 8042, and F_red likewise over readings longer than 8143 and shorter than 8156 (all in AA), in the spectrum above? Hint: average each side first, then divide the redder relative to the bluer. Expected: 0.98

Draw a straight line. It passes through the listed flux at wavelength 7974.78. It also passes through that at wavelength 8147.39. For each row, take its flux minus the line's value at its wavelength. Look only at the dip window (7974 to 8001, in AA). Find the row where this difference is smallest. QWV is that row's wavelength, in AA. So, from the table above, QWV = 7995.00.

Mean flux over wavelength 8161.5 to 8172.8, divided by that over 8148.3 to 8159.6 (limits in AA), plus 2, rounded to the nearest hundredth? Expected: 3.02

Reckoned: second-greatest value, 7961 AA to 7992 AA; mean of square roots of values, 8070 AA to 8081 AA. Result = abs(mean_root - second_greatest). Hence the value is 6.1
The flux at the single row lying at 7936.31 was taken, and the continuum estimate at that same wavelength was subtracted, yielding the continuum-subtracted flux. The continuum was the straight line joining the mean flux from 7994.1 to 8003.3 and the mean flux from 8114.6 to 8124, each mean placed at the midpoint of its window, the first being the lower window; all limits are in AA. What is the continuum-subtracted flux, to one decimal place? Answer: 2.1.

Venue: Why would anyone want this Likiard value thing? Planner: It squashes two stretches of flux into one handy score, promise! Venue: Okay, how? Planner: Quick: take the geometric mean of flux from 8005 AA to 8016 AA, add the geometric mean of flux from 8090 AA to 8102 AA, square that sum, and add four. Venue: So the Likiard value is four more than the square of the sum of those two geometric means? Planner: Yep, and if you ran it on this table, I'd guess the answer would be 278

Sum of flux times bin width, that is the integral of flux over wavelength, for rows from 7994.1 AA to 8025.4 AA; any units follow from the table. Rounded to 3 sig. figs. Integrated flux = 247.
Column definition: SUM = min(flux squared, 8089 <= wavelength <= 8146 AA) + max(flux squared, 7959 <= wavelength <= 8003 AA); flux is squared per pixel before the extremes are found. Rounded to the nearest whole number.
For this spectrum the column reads 134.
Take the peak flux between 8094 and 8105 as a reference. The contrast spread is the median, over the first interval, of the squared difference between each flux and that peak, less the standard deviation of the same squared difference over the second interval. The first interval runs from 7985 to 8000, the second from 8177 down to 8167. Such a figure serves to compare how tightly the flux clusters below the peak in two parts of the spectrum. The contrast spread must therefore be 1.8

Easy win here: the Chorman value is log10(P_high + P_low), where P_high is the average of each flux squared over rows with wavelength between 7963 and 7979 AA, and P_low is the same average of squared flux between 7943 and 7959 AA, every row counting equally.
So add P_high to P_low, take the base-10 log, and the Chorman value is 2.11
